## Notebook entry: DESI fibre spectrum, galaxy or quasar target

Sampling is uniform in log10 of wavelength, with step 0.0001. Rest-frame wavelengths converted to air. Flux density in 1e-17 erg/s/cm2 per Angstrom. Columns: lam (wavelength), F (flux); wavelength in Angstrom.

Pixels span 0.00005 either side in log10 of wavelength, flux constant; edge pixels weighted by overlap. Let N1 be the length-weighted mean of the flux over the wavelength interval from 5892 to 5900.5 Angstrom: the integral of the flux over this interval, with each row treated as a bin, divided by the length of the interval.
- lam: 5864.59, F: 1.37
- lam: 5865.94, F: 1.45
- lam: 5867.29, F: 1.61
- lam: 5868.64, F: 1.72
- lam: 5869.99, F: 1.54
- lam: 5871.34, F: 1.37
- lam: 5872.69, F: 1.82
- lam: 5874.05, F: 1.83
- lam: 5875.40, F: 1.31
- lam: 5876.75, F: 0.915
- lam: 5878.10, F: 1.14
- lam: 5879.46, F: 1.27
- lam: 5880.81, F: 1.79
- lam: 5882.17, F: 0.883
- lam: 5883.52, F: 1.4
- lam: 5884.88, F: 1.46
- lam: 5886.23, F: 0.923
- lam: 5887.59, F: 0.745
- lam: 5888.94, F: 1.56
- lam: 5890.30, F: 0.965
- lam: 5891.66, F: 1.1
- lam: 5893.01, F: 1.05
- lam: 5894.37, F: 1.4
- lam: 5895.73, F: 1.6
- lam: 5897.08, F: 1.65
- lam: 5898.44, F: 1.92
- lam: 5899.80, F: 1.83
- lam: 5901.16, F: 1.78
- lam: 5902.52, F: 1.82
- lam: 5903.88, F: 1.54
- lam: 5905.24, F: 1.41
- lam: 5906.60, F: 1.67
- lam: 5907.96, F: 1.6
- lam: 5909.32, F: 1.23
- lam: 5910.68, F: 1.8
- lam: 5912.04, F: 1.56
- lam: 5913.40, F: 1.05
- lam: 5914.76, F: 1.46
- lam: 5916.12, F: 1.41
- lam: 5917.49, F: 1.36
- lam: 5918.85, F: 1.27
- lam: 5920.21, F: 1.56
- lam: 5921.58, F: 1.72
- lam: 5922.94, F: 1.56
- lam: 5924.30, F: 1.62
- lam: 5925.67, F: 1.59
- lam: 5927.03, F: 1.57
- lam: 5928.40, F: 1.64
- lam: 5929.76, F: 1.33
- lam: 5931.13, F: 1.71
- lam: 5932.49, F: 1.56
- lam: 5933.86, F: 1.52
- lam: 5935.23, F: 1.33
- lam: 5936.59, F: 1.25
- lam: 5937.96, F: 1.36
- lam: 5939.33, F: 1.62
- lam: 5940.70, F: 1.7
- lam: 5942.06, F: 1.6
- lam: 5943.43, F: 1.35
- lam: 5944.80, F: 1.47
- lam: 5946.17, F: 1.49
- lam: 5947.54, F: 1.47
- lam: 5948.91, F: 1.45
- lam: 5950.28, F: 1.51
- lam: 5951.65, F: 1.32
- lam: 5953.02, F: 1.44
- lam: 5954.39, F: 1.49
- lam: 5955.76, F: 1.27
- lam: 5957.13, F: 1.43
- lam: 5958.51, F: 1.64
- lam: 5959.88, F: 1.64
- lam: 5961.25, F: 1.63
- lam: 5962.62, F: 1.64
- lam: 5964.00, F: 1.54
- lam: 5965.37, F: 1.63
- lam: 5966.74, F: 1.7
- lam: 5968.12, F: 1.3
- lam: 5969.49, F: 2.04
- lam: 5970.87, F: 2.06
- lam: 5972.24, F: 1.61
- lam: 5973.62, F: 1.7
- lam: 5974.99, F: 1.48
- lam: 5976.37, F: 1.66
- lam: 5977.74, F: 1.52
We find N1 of 1.56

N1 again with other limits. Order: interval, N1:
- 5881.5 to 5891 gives 1.13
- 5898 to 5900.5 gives 1.87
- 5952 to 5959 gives 1.44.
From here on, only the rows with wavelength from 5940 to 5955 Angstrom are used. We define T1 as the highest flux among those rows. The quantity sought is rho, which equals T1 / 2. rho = 0.85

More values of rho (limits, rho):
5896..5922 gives 0.96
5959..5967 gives 0.85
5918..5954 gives 0.86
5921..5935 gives 0.86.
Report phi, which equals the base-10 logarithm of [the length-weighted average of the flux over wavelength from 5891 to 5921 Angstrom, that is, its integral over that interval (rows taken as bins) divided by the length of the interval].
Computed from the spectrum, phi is 0.177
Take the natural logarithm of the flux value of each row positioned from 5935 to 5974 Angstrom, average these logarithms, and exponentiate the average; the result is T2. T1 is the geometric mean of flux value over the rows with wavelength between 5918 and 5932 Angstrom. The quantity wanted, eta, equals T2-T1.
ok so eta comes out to -0.02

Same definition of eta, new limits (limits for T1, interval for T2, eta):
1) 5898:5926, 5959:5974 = 0.12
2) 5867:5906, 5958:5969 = 0.20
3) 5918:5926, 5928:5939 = -0.09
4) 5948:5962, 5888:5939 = 0.00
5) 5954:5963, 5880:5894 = -0.38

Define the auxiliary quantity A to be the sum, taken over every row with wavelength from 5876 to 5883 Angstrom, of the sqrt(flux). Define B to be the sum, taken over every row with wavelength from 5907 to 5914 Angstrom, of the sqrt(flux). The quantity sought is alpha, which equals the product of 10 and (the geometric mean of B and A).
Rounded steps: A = 5.43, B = 6.0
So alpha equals 57.0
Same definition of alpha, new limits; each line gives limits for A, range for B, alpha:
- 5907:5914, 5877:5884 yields 58.2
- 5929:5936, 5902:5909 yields 62.1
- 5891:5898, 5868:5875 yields 61.1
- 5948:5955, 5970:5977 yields 62.5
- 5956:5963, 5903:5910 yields 62.0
